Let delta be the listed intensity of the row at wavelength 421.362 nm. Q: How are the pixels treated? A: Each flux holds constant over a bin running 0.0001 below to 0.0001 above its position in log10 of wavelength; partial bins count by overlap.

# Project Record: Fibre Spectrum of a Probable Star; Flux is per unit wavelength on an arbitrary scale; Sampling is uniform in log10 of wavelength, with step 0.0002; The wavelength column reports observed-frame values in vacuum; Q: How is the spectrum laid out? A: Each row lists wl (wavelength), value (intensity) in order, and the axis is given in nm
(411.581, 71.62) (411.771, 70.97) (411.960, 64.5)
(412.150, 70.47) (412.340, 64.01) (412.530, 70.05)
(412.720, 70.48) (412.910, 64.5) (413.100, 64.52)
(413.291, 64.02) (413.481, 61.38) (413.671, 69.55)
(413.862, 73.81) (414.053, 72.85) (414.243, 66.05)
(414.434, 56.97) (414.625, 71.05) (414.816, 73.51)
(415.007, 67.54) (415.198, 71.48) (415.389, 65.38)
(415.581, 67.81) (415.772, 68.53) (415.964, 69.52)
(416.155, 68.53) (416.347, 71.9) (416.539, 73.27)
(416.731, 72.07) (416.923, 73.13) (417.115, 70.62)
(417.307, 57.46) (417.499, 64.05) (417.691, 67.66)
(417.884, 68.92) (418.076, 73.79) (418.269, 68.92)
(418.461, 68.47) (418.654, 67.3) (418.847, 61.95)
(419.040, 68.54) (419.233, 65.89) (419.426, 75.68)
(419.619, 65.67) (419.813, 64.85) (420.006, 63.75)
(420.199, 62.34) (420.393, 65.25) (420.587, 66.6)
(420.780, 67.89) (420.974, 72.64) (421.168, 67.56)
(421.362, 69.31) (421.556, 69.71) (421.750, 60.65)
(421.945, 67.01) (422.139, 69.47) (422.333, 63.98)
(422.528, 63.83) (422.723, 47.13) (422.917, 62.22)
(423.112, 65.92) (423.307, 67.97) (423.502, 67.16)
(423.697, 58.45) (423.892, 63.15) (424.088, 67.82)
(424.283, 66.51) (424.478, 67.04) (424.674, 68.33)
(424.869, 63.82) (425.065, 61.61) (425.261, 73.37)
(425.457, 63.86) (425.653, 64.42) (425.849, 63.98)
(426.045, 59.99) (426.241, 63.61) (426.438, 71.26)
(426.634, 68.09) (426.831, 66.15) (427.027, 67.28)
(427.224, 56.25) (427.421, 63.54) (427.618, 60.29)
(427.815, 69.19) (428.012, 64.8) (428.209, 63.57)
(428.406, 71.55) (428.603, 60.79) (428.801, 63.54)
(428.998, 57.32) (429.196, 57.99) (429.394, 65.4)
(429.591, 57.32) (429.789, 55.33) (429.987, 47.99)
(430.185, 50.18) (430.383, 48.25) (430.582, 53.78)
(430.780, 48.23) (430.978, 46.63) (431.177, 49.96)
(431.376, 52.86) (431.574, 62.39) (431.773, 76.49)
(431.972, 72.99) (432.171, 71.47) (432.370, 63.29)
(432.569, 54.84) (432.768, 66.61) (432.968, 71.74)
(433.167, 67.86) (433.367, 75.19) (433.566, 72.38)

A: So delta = 69.31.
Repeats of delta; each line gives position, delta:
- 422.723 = 47.13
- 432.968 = 71.74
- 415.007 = 67.54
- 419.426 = 75.68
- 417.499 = 64.05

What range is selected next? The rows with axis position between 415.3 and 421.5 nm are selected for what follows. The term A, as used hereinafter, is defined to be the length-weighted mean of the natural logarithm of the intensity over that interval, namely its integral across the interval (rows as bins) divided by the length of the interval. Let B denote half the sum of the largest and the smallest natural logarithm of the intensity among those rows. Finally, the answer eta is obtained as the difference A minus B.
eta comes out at 0.029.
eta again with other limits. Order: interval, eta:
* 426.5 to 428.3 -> 0.032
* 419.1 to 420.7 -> -0.036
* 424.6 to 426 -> -0.029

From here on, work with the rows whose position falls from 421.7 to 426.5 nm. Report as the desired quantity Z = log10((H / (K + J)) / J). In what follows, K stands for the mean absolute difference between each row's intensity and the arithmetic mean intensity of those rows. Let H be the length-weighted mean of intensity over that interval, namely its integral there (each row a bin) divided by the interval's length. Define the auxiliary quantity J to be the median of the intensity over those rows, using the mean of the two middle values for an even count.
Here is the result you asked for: -1.825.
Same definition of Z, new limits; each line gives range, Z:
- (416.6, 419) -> -1.863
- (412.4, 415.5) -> -1.866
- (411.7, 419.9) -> -1.859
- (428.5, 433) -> -1.800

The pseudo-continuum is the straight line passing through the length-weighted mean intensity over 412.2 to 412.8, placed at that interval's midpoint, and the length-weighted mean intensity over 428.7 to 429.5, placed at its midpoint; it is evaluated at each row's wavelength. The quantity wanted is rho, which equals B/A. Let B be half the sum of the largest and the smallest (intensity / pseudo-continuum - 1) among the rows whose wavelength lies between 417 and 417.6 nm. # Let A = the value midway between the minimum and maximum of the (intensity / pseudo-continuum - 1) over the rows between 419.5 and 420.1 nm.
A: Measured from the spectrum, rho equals 6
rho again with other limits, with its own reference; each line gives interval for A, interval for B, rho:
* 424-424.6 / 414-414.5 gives -1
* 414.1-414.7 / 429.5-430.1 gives 3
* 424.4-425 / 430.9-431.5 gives -3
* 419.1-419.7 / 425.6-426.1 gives 0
